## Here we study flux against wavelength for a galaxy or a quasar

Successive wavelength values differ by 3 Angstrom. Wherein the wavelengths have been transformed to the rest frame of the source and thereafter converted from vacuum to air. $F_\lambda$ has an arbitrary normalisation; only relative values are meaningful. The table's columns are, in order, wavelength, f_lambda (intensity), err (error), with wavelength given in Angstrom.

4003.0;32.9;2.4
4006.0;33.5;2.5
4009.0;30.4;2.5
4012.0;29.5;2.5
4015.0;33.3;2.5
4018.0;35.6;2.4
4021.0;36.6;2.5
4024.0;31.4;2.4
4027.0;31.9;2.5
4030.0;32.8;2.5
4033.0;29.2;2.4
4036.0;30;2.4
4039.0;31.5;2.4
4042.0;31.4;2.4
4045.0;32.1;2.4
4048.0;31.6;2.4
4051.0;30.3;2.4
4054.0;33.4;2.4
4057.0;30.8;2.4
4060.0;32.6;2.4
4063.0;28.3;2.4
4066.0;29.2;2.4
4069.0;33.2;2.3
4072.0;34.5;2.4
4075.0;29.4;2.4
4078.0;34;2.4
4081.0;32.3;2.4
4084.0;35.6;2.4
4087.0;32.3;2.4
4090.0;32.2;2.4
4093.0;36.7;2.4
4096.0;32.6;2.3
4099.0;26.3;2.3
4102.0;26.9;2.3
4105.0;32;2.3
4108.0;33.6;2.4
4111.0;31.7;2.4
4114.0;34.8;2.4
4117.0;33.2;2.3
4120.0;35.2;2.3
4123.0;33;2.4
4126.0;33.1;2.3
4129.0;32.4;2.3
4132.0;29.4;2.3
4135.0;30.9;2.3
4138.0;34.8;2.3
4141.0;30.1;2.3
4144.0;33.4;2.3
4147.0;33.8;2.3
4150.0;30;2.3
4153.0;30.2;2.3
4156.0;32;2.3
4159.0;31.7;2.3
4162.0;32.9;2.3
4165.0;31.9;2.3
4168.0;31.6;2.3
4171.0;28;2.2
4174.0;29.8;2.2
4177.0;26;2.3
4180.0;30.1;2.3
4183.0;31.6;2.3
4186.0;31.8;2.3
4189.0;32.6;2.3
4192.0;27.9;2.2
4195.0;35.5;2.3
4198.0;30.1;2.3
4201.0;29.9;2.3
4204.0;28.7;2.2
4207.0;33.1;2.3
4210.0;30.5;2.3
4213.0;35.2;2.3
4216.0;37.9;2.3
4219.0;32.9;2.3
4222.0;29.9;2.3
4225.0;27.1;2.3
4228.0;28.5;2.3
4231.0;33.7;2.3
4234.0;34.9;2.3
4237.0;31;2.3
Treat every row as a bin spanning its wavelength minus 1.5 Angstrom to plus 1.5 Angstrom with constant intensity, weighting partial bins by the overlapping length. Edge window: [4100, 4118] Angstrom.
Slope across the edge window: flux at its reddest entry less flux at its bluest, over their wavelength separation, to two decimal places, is 0.42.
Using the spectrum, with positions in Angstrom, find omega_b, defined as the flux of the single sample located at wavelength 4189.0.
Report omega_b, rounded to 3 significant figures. 32.6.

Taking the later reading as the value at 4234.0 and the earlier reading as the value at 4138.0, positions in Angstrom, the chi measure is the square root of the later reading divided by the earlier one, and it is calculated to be 1.00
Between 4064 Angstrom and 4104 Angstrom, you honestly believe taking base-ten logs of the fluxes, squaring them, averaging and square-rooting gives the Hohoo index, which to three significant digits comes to 1.50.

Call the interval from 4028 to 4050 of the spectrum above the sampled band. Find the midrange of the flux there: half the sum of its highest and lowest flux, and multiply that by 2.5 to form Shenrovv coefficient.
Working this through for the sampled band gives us 77.5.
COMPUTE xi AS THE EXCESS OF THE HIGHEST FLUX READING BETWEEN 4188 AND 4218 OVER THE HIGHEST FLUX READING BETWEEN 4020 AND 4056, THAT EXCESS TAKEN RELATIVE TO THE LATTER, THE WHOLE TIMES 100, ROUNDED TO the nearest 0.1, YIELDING 3.6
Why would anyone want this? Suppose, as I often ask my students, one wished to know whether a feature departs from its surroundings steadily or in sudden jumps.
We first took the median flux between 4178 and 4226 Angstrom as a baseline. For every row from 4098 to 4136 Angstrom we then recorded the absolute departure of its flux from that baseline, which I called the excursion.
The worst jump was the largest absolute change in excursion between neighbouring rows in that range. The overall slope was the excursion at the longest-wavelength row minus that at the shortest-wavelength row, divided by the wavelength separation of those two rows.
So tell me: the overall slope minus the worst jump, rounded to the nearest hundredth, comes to -3.33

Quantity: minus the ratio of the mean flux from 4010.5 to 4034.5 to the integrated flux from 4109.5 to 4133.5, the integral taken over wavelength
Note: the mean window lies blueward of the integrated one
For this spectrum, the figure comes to -0.041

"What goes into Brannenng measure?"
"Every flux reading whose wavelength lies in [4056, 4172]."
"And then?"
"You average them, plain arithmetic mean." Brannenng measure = 32.0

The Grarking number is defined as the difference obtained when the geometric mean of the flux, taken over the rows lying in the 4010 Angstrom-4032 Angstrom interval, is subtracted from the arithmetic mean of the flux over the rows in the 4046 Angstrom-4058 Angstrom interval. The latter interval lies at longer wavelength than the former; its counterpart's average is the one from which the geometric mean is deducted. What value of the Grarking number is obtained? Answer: -1.4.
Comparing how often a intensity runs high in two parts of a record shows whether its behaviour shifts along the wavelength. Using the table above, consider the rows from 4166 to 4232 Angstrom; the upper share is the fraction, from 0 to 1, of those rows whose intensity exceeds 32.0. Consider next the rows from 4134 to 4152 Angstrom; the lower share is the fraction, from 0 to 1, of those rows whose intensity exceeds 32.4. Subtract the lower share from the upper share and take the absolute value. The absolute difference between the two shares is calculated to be 0.18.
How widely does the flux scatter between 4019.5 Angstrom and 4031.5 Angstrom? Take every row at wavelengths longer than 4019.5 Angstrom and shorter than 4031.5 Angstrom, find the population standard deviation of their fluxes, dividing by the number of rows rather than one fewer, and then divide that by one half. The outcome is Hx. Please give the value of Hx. 4.1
